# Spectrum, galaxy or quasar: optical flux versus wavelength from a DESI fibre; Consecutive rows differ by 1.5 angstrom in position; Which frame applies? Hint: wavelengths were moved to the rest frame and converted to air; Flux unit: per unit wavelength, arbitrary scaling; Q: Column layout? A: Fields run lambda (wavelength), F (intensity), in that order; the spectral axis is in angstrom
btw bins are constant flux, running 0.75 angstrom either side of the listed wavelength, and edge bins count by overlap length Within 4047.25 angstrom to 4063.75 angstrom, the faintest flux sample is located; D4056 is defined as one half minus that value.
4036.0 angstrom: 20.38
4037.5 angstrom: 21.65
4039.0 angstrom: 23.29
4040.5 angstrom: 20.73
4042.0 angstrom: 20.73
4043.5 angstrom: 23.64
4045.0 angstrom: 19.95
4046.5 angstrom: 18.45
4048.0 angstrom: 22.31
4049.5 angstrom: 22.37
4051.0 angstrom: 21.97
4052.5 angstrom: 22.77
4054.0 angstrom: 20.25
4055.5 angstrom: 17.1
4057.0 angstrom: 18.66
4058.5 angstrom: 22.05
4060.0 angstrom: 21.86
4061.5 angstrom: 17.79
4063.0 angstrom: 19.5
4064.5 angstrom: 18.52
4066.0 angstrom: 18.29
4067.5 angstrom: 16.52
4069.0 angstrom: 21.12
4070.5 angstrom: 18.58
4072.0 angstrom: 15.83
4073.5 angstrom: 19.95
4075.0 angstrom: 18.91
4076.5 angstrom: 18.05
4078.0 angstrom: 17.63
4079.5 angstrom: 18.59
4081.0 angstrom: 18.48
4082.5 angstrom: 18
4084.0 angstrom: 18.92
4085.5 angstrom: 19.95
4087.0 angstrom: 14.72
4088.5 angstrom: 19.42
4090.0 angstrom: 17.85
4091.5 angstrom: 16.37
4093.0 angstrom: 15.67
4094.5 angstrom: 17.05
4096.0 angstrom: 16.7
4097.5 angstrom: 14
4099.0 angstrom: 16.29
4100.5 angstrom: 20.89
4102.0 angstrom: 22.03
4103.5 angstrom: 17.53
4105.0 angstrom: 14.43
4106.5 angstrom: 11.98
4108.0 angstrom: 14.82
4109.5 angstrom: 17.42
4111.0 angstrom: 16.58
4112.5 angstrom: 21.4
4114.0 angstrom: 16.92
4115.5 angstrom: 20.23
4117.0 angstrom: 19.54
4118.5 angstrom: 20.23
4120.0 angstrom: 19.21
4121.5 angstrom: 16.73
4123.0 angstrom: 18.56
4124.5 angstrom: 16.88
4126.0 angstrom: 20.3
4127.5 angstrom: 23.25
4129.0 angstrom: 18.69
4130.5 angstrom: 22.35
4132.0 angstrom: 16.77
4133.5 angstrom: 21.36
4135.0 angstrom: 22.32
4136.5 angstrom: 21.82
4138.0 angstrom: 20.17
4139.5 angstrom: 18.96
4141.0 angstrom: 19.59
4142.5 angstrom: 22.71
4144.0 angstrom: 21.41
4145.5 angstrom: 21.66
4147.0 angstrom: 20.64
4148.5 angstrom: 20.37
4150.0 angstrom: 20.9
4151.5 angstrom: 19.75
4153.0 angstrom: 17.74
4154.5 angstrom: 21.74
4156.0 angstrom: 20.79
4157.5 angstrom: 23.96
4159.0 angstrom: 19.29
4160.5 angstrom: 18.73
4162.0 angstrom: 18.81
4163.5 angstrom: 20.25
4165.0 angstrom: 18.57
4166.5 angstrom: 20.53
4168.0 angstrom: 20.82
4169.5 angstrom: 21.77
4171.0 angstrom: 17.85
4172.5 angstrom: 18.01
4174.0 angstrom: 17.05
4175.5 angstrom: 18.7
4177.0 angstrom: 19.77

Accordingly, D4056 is -16.6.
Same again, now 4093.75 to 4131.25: -11.5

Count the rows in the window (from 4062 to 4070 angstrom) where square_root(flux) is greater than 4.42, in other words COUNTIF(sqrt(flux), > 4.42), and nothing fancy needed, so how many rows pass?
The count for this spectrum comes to 1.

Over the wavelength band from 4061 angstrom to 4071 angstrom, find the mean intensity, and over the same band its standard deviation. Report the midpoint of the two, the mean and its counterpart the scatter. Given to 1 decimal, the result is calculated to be 10.0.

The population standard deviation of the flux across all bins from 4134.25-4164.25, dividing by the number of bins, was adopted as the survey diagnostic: 1.50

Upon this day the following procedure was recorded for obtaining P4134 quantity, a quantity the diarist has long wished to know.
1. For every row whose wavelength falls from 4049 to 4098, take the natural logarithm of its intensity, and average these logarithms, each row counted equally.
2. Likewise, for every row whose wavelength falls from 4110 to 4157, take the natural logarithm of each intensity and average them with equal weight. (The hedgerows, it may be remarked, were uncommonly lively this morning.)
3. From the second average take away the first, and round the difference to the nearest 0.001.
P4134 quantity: 0.075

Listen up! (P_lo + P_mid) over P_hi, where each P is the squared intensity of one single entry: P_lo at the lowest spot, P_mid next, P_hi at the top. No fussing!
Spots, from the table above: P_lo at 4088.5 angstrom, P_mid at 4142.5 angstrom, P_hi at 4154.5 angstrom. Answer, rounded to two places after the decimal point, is 1.89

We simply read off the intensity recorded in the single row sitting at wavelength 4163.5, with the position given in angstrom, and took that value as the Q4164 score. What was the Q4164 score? 20.25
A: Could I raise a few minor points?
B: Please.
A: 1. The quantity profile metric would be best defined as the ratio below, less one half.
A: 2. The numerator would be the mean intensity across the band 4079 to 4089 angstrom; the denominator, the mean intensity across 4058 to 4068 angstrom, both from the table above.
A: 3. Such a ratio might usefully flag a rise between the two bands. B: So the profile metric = 0.45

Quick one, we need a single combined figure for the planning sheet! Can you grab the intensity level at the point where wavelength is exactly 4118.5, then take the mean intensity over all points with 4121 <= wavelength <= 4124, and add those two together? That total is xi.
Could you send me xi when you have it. 37.9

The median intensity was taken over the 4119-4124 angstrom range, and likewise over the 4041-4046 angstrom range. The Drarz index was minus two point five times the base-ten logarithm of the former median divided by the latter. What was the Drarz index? 0.12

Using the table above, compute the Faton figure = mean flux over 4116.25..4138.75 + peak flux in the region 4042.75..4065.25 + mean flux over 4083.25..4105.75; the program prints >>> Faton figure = 61.0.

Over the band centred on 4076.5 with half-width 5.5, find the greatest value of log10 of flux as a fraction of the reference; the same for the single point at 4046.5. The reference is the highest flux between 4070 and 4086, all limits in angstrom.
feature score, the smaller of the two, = -0.03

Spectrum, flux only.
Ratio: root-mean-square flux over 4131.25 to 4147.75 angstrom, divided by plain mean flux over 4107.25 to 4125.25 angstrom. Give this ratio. 1.14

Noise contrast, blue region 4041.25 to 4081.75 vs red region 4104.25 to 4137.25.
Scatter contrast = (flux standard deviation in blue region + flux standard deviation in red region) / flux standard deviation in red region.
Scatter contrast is 1.71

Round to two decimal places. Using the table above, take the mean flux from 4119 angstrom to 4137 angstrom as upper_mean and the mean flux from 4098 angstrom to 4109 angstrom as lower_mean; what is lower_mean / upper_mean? 0.85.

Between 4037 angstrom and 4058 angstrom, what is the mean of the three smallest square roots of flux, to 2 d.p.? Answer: 4.25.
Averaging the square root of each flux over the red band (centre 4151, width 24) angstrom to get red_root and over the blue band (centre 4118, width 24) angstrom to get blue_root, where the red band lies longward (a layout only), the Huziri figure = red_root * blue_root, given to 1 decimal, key 19.3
